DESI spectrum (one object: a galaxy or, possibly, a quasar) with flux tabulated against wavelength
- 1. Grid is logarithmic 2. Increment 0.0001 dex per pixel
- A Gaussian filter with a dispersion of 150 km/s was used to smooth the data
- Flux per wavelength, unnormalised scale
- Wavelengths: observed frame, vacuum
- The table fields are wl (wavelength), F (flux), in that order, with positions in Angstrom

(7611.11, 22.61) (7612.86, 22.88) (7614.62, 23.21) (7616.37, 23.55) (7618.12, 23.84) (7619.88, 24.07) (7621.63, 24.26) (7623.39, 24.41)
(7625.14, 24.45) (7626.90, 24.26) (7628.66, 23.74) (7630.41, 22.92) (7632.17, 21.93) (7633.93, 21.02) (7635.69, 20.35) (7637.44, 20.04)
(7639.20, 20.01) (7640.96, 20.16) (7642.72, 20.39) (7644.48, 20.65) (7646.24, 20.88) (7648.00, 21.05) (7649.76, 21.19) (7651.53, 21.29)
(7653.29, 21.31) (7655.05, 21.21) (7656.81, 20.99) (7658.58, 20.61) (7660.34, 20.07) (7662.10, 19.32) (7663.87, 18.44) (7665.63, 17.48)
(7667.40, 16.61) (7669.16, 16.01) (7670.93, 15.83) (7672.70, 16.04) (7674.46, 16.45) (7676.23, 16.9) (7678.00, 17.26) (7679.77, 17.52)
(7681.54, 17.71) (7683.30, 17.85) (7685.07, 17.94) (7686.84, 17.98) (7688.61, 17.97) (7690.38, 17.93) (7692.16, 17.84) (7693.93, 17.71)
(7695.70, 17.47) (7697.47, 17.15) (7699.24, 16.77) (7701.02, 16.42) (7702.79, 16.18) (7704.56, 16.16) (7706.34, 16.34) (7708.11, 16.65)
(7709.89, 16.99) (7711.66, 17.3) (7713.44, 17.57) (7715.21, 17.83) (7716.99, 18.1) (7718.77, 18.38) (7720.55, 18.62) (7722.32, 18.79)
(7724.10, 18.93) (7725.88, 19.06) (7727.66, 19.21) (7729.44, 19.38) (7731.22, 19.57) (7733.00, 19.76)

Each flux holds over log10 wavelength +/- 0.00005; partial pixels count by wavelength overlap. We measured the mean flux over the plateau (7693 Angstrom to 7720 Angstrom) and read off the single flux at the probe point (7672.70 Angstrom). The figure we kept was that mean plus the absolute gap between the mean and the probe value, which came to 18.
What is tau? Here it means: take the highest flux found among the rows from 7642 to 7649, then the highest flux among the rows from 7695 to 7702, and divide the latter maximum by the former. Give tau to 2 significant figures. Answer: 0.83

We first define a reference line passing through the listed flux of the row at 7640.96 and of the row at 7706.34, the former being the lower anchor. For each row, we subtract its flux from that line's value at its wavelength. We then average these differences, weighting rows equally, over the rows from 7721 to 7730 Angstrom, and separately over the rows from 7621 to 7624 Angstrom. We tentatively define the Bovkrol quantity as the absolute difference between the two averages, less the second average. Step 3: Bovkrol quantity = 4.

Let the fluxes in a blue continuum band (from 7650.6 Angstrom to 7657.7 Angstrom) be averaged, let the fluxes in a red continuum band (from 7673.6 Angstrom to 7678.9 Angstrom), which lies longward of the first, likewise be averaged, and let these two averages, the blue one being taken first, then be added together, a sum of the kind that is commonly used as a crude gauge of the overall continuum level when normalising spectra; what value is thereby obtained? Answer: 38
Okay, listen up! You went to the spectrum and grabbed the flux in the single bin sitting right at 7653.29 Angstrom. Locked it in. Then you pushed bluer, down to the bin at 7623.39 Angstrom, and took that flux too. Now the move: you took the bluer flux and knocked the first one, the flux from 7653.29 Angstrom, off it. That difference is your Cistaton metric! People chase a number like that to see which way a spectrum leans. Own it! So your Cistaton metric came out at 3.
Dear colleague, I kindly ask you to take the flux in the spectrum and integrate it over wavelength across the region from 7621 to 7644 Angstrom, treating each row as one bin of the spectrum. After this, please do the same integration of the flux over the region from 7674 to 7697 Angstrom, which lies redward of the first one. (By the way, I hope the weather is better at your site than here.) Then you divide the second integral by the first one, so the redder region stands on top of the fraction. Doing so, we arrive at 0.80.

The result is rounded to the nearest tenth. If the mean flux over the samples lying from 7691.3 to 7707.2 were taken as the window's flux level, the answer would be 16.9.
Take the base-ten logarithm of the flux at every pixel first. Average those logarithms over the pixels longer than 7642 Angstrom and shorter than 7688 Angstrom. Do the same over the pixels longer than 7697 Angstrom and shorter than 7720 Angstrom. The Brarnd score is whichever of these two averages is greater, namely 1.27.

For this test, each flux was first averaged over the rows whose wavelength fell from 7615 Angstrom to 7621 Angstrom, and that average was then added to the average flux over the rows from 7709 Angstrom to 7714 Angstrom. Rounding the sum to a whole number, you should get 41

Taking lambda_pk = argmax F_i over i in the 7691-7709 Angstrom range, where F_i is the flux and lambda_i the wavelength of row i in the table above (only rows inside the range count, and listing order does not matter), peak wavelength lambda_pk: 7692.16 Angstrom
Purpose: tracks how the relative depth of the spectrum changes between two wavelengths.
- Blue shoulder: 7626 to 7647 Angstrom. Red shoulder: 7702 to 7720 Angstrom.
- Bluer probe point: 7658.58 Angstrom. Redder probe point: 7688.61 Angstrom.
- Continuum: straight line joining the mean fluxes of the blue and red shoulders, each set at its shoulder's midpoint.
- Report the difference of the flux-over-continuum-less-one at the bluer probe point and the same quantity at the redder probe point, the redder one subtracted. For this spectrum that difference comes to 0.049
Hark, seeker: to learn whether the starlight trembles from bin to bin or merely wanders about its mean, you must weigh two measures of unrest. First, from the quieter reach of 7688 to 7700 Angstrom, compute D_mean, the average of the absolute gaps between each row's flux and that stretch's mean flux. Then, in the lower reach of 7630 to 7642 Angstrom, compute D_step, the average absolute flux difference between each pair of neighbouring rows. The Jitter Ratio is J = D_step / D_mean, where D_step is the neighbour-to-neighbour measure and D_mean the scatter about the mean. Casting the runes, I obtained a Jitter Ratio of 1.4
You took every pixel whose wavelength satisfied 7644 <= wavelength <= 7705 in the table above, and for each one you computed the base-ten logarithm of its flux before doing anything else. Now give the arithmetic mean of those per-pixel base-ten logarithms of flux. 1.26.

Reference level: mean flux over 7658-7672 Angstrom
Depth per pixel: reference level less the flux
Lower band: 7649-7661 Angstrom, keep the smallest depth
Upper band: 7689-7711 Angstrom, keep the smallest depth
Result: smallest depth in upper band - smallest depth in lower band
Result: 3.4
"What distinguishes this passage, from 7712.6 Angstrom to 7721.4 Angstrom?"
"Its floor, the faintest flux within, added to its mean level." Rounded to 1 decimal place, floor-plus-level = 35.7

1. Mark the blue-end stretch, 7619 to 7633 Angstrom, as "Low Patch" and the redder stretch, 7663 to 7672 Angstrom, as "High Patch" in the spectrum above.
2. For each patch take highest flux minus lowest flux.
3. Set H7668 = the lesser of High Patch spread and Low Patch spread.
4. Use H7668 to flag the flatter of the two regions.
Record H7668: 2.52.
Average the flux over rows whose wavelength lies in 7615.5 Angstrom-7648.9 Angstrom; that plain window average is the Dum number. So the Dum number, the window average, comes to 22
